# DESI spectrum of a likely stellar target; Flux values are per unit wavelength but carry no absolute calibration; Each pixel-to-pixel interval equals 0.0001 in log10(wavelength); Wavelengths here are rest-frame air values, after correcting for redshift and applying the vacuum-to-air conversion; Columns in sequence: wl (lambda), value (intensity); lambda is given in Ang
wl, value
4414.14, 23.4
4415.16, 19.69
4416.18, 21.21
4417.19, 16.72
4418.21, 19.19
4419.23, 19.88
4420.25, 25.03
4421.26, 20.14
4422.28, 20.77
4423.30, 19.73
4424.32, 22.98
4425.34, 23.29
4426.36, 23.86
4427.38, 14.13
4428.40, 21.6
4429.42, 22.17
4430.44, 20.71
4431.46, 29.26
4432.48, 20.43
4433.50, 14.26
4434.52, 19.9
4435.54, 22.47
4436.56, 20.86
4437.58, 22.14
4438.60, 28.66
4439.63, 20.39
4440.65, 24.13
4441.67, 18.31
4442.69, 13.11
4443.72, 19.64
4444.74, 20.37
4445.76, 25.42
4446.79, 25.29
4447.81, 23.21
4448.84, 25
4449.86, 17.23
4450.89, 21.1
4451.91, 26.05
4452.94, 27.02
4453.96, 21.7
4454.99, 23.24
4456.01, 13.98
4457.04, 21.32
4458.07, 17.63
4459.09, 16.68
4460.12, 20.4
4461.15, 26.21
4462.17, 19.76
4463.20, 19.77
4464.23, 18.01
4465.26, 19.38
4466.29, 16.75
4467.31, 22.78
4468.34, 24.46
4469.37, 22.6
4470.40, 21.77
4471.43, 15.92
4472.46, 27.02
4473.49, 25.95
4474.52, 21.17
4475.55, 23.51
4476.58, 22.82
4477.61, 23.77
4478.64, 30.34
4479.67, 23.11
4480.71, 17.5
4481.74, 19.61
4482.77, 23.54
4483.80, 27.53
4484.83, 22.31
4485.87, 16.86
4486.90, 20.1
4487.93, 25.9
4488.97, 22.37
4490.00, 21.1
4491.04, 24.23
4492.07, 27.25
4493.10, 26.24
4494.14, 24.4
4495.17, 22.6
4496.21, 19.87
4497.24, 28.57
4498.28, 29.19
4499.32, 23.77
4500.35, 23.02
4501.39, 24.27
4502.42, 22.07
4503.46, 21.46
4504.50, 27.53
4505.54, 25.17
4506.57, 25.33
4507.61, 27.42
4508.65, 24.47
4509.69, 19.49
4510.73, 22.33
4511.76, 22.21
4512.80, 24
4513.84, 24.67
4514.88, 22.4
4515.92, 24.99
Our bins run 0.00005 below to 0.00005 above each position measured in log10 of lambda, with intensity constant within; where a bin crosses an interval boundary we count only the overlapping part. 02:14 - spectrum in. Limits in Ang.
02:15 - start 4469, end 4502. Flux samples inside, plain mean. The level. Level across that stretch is 23.4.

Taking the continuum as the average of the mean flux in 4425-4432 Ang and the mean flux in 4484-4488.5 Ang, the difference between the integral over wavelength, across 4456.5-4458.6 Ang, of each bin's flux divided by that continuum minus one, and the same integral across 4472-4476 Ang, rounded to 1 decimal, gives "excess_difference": -0.7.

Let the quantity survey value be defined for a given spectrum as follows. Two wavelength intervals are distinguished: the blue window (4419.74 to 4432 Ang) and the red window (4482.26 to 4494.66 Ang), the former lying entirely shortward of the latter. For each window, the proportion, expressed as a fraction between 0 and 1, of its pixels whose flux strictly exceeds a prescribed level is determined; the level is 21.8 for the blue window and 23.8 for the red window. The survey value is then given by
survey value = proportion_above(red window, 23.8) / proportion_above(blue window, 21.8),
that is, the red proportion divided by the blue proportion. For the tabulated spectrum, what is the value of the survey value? 1.0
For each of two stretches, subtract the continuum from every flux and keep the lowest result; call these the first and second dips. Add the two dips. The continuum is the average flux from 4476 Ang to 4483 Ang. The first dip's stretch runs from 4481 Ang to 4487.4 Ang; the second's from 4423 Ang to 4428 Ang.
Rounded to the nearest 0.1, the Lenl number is -14.9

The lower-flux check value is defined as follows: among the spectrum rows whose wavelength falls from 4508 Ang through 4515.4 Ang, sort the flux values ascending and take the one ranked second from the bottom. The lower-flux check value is 22.21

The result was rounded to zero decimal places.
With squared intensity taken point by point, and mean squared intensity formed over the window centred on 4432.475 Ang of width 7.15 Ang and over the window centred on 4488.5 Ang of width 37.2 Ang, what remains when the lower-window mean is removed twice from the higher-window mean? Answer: -378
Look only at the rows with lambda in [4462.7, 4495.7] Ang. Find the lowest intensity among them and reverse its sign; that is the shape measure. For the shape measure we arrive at -15.9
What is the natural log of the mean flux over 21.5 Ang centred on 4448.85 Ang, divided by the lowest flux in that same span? 0.490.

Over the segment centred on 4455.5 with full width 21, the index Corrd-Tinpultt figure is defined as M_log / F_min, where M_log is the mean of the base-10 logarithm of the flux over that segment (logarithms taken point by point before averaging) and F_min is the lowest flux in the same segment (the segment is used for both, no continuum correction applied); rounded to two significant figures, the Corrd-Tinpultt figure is 0.095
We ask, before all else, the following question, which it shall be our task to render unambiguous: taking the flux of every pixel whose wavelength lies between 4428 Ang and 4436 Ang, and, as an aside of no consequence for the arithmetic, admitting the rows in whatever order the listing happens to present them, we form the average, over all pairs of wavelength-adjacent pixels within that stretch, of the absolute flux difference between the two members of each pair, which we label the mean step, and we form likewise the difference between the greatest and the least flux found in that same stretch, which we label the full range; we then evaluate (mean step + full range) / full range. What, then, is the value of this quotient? 1.32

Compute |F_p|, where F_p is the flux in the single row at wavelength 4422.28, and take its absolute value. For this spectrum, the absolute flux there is 20.8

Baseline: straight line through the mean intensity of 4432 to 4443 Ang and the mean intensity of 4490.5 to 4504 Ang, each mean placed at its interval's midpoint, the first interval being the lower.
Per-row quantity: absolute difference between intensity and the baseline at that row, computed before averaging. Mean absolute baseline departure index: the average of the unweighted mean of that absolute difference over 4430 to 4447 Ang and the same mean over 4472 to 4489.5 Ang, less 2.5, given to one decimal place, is 0.4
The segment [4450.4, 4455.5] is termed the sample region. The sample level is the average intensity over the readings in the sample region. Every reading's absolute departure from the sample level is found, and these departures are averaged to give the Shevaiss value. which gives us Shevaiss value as 2.17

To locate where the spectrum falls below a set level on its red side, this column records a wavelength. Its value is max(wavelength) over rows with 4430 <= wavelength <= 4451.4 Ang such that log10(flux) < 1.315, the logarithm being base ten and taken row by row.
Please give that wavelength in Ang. 4449.86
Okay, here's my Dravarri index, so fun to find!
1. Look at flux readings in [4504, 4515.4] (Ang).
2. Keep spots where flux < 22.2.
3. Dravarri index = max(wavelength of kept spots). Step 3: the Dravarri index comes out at 4509.69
